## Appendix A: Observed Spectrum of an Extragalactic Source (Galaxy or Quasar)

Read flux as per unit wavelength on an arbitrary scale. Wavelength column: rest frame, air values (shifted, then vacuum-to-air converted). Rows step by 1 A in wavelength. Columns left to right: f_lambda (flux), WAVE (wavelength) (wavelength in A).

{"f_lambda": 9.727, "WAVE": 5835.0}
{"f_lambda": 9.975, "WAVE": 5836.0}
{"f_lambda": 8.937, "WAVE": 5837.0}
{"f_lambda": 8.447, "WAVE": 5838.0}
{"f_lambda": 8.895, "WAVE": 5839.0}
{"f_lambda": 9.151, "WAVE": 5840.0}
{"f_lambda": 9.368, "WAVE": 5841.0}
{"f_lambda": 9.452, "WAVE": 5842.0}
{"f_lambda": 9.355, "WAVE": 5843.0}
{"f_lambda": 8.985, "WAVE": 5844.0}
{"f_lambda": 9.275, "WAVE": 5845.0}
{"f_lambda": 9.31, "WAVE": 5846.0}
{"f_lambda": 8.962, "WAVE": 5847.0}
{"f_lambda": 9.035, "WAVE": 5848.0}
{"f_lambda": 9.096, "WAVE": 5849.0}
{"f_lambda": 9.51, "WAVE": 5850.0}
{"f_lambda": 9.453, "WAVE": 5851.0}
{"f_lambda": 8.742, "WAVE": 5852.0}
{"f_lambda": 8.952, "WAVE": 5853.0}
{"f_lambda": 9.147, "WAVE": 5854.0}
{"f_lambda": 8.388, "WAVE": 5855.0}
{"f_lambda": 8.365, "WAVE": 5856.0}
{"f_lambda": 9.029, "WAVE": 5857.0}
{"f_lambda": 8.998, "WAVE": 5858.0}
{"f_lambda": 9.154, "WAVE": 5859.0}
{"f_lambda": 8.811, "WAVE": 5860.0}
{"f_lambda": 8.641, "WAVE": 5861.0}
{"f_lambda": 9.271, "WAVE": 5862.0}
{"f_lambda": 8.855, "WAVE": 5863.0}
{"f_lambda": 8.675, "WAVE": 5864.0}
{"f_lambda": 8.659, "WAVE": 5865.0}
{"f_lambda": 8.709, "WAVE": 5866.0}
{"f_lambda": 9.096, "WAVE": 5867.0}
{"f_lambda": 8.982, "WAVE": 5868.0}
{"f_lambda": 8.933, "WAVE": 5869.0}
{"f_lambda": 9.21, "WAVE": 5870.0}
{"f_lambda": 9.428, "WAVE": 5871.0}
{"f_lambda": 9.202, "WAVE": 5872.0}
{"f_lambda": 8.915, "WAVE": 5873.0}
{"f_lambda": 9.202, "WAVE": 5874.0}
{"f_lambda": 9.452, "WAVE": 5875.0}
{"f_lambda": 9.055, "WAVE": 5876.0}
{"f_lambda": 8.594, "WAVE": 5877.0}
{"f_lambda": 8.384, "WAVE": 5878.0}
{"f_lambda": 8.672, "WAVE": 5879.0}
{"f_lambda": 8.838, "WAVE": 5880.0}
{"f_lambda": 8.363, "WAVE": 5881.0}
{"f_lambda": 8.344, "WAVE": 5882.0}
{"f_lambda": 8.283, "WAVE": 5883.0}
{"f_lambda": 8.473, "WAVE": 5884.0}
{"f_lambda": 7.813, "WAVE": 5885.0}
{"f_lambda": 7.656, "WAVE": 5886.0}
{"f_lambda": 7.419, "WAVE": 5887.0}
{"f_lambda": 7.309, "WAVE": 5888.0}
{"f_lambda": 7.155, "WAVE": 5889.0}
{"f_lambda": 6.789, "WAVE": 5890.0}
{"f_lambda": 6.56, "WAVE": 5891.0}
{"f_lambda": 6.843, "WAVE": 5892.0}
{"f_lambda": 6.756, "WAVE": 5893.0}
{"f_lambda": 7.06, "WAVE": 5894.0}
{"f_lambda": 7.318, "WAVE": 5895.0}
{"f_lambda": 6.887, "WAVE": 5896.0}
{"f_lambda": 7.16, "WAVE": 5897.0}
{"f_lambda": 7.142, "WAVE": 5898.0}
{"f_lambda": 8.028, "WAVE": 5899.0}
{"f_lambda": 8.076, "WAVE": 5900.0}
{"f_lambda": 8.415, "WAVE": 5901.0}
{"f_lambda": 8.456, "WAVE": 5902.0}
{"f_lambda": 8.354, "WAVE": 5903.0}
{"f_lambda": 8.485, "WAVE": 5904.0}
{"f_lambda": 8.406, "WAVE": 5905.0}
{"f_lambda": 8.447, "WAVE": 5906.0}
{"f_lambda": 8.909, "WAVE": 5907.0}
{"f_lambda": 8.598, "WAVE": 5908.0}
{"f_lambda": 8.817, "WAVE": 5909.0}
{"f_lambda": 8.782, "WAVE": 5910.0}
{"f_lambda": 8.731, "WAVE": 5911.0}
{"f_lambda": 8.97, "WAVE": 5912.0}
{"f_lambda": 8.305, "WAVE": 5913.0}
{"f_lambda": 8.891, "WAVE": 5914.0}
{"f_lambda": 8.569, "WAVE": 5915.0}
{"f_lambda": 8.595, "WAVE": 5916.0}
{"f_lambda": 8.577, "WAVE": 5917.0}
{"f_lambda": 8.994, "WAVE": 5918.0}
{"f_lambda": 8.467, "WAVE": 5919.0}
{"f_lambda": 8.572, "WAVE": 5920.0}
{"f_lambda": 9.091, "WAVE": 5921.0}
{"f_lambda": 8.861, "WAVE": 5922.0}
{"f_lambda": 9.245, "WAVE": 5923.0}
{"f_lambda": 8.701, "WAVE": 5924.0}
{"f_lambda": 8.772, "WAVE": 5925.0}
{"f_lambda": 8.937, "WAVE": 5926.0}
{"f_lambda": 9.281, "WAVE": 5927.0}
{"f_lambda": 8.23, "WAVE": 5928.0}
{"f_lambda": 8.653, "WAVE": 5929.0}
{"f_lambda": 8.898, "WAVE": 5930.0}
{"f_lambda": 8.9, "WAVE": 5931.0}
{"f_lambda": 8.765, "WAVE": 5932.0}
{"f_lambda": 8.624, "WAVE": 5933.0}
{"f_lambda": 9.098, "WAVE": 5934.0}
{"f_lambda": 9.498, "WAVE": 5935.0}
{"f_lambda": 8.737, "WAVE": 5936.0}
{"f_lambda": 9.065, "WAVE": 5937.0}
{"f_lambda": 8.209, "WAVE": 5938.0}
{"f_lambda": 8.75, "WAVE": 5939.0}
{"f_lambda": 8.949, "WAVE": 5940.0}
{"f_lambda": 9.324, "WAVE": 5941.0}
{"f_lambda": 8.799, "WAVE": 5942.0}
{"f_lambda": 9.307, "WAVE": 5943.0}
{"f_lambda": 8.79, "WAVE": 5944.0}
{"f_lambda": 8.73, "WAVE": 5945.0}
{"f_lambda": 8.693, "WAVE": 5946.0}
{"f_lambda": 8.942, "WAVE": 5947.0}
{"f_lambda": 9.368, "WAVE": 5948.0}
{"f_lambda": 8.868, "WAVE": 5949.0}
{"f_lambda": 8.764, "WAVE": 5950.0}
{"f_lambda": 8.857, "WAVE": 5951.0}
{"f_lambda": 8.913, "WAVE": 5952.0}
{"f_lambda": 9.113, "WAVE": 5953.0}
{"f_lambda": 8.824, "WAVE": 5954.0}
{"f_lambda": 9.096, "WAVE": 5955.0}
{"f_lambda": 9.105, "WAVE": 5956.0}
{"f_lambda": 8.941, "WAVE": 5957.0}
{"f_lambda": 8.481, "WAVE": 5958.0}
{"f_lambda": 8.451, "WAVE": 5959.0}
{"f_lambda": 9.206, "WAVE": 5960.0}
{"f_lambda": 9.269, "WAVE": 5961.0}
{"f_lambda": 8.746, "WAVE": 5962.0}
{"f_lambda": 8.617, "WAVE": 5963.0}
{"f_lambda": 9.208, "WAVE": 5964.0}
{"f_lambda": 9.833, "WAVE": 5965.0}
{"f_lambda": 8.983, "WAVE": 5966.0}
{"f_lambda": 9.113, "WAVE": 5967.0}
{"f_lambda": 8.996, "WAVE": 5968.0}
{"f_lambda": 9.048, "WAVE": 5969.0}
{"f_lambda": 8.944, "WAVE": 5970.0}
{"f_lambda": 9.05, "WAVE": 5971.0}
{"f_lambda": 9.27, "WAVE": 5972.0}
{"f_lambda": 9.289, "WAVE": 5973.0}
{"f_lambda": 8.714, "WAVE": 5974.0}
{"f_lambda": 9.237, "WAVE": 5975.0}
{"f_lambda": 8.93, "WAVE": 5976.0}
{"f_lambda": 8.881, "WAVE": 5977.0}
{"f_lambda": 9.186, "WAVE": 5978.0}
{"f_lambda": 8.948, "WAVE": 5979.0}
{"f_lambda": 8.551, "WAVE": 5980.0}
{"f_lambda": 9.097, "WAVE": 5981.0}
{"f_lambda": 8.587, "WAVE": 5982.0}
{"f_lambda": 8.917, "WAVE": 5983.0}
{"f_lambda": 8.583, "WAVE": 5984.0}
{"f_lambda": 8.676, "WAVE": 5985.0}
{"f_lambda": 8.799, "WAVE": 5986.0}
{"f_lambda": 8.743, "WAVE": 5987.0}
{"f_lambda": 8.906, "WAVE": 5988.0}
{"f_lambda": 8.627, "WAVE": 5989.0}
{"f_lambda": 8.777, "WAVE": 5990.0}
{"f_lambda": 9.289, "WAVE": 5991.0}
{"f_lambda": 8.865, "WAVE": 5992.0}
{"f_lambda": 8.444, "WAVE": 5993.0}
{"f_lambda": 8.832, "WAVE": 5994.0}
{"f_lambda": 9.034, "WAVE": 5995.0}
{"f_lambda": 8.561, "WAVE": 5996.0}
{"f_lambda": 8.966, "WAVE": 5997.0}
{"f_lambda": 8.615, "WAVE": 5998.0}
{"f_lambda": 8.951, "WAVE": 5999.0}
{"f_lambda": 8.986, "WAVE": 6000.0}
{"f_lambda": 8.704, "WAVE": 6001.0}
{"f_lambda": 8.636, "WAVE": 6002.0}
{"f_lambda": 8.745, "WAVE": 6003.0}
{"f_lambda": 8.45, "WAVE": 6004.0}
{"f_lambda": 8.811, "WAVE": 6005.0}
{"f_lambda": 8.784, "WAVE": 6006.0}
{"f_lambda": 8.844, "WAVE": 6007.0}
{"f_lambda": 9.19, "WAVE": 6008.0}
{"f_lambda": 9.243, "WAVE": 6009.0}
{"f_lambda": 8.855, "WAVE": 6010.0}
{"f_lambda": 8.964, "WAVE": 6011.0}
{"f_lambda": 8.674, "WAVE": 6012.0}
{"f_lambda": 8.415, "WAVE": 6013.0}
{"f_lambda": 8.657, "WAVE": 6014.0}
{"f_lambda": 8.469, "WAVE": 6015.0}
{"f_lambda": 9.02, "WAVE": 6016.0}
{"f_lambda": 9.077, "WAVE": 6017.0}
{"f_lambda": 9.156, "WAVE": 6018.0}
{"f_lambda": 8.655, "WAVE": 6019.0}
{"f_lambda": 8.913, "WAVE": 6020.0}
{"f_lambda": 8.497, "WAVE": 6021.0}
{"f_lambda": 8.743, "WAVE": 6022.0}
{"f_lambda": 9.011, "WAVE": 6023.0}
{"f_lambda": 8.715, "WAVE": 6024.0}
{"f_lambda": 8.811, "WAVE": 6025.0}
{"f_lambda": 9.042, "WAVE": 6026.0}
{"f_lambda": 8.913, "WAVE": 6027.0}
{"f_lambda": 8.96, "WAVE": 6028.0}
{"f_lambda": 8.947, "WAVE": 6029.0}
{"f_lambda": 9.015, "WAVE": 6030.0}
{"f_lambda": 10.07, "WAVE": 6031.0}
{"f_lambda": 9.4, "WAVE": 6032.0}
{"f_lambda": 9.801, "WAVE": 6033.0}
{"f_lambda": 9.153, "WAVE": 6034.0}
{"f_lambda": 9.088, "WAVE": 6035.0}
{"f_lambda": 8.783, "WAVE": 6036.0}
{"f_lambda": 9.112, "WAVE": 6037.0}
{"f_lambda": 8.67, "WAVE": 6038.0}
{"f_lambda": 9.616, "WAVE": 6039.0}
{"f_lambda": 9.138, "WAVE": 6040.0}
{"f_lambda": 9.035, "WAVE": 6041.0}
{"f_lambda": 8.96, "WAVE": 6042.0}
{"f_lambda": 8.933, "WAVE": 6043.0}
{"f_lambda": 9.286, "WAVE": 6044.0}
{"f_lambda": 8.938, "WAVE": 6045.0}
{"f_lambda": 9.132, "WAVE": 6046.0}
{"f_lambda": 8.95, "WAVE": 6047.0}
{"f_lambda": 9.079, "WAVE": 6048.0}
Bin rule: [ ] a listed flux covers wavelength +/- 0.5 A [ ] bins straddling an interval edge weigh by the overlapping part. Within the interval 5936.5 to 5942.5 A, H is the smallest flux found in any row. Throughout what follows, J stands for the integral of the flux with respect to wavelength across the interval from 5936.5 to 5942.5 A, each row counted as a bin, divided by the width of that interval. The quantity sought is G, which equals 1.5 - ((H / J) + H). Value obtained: -7.64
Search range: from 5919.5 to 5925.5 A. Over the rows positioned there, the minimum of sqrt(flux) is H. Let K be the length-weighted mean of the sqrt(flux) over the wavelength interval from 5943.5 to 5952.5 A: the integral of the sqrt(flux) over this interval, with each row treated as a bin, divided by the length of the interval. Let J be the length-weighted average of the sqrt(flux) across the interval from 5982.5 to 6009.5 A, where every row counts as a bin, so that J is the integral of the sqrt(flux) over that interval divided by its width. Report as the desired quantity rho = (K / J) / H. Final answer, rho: 0.343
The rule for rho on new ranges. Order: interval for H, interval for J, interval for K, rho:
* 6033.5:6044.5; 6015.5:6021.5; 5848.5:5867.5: 0.340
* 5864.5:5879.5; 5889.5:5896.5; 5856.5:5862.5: 0.394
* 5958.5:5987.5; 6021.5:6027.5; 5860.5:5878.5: 0.346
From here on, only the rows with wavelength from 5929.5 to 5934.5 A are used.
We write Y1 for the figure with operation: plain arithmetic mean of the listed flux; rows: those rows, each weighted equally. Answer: 8.86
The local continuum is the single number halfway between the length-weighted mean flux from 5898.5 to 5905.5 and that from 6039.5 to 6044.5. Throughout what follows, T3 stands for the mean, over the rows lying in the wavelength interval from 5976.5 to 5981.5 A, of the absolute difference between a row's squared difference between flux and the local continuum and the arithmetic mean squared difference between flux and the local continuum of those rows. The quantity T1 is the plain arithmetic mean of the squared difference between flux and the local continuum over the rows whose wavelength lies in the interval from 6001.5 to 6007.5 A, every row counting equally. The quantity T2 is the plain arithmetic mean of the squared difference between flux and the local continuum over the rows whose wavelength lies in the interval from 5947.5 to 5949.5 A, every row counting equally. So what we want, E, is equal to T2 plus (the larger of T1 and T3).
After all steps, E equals 0.32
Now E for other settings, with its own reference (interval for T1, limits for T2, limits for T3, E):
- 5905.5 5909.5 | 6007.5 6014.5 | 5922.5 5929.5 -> 0.24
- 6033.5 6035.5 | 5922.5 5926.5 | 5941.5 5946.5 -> 0.28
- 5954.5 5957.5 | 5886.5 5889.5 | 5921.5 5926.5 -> 2.10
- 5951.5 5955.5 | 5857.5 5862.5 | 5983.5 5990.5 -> 0.23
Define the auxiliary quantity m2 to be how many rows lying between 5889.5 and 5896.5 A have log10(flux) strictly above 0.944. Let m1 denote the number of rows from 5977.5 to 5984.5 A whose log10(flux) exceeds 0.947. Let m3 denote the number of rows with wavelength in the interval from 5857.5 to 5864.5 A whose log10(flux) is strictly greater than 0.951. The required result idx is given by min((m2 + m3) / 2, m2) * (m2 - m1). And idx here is 0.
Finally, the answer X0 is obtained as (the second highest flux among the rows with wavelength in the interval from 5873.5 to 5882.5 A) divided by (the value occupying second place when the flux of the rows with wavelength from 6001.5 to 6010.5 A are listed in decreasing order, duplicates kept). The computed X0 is 1.00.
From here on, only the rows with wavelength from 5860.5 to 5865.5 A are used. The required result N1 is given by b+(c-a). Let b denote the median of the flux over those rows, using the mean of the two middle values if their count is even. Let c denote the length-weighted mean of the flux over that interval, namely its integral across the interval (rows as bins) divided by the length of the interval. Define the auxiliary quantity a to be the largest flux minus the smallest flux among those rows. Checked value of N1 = 16.9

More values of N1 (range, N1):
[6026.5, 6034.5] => 17.2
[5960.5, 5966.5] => 17.0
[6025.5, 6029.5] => 17.8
